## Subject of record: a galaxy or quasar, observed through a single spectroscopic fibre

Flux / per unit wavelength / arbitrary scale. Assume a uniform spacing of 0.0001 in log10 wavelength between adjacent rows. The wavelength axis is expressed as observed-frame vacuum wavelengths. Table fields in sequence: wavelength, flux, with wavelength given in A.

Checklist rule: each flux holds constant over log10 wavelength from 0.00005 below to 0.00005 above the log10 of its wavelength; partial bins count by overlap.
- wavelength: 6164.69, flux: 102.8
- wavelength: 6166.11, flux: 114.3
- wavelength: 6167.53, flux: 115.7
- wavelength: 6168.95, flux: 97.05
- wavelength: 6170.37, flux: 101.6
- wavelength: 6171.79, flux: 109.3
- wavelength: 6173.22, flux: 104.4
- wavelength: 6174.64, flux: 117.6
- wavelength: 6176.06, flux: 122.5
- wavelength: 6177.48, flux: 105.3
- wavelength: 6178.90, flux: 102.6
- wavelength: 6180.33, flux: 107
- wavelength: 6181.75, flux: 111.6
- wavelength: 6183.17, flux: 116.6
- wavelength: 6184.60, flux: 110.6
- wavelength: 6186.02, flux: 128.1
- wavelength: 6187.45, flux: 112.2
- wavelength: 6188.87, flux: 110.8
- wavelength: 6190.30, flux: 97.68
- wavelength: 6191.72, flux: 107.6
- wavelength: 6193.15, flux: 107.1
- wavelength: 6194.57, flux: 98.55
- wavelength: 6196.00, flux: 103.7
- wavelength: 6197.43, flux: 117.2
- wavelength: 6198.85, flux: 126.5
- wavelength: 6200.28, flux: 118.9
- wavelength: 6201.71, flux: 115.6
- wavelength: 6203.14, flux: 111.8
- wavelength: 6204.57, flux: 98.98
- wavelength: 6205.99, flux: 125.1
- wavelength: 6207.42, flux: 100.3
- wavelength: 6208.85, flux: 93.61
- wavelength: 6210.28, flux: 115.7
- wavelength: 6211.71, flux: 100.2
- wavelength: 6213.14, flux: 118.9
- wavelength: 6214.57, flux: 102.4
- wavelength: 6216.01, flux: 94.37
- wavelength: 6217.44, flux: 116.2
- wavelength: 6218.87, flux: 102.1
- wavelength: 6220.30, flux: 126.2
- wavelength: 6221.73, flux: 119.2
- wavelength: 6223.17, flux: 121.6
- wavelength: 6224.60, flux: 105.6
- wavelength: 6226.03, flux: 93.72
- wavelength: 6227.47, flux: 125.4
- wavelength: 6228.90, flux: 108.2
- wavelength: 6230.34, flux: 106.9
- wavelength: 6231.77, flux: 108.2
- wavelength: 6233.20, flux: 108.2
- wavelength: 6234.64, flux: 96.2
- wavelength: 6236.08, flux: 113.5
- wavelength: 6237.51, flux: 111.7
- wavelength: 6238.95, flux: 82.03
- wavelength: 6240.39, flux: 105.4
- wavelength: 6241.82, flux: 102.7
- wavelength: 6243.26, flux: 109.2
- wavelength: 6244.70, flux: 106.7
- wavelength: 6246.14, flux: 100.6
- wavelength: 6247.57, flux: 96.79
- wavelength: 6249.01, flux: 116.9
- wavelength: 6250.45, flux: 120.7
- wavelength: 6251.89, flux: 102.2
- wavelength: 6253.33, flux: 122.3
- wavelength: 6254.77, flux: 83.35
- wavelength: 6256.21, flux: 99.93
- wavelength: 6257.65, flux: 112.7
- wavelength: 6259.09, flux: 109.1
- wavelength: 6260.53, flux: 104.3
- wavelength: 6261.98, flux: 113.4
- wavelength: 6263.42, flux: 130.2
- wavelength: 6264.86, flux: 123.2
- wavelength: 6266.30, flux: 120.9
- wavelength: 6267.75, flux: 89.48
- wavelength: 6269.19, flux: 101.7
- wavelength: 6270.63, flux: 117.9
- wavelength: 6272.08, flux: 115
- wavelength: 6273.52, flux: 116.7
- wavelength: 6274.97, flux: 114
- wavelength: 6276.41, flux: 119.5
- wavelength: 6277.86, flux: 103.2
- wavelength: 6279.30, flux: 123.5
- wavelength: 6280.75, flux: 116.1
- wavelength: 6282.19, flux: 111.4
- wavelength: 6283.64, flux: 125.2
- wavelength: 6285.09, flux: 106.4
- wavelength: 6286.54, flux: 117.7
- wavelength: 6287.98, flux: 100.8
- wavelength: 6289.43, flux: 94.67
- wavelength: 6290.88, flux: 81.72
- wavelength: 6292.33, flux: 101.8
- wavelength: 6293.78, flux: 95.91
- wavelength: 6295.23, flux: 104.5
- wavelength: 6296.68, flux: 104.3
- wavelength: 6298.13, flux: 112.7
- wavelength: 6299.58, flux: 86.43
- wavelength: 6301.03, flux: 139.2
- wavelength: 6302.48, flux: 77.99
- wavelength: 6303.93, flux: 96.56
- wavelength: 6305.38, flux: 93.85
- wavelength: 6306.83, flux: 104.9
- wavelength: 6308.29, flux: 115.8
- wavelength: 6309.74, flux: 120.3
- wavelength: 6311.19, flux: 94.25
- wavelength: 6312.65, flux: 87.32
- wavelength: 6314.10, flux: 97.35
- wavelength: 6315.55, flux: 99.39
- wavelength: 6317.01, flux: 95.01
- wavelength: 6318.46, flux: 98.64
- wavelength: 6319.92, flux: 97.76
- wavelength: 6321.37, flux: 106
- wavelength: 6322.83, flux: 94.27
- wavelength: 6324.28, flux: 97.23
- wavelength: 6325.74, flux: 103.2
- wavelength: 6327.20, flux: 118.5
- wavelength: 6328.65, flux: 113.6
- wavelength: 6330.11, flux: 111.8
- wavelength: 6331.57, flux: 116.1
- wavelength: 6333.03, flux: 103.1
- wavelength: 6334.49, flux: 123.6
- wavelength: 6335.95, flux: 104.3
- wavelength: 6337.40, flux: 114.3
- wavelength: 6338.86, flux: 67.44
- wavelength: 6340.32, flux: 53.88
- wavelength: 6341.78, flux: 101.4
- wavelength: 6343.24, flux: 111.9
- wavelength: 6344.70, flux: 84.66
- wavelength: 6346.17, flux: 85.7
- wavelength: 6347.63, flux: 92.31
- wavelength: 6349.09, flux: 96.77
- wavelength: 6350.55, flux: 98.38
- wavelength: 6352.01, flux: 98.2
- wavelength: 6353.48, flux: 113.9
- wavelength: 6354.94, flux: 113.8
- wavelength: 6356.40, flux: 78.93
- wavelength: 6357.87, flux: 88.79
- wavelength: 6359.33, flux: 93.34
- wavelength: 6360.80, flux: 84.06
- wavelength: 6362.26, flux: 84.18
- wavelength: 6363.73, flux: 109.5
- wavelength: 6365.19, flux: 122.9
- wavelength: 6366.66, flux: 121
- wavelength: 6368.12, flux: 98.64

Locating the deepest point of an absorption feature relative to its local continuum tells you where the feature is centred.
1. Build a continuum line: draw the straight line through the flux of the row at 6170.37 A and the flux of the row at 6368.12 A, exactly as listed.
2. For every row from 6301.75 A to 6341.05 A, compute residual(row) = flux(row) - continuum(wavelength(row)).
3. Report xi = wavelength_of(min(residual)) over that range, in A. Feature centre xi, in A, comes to 6340.32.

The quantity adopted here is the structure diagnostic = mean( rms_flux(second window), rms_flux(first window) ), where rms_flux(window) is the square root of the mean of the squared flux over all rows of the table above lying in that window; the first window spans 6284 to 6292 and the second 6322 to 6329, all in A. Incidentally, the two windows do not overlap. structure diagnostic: 103.4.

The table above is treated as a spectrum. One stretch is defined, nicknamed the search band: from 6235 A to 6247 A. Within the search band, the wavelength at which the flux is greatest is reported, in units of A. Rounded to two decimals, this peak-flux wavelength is 6236.08 A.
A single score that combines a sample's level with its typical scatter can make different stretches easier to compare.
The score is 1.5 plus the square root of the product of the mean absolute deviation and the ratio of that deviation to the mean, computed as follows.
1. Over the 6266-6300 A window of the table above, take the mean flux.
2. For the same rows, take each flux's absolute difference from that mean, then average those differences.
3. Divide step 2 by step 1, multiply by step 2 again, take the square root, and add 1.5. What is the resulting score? 2.5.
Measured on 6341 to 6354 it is 2.2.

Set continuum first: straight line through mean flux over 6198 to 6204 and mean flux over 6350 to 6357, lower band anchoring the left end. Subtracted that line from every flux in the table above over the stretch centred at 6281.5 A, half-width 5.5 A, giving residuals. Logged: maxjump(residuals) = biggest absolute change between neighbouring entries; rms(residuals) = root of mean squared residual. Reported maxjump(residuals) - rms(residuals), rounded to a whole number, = 11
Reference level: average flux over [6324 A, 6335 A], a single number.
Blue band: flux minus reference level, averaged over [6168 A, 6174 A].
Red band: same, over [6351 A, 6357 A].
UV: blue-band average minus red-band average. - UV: 2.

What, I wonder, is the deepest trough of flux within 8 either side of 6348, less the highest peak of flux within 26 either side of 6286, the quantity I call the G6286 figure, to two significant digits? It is -85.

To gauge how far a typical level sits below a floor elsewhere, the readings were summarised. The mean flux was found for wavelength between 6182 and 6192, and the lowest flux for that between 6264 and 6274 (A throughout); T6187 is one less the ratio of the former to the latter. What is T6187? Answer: -0.25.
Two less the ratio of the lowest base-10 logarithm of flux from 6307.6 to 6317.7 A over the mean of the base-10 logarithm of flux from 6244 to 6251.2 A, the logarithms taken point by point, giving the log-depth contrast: 1.05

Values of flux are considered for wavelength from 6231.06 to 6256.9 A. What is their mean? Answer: 105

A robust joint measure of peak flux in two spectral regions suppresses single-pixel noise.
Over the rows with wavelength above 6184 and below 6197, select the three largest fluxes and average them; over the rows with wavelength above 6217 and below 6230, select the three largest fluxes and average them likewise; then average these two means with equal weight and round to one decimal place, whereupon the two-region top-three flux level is 120.7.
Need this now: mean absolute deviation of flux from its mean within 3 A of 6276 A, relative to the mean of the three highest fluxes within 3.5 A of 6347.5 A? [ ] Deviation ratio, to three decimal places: 0.053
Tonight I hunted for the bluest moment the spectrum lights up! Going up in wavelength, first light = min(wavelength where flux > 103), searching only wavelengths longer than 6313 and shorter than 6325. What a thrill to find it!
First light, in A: 6321.37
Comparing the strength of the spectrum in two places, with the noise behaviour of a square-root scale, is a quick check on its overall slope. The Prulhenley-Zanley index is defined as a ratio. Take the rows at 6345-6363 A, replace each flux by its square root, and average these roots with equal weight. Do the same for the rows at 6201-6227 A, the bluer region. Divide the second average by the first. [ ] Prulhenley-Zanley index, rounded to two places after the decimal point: 1.08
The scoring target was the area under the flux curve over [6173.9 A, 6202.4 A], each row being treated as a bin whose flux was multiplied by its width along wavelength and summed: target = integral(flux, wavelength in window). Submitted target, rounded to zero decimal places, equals 3189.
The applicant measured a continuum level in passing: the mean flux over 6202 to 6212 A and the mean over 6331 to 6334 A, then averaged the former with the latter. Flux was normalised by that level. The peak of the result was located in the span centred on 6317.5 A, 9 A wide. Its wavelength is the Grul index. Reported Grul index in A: 6321.37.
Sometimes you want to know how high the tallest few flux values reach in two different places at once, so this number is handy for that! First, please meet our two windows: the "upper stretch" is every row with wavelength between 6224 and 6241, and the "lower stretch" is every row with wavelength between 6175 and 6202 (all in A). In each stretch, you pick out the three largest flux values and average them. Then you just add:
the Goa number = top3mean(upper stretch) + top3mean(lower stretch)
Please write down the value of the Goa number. 243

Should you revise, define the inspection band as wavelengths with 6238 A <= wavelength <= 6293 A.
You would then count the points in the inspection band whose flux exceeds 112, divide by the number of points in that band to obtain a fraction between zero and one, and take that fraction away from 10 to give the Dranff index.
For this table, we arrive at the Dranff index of 9.55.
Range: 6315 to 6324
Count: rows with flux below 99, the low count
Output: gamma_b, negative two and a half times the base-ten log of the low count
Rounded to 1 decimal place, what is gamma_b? -1.5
